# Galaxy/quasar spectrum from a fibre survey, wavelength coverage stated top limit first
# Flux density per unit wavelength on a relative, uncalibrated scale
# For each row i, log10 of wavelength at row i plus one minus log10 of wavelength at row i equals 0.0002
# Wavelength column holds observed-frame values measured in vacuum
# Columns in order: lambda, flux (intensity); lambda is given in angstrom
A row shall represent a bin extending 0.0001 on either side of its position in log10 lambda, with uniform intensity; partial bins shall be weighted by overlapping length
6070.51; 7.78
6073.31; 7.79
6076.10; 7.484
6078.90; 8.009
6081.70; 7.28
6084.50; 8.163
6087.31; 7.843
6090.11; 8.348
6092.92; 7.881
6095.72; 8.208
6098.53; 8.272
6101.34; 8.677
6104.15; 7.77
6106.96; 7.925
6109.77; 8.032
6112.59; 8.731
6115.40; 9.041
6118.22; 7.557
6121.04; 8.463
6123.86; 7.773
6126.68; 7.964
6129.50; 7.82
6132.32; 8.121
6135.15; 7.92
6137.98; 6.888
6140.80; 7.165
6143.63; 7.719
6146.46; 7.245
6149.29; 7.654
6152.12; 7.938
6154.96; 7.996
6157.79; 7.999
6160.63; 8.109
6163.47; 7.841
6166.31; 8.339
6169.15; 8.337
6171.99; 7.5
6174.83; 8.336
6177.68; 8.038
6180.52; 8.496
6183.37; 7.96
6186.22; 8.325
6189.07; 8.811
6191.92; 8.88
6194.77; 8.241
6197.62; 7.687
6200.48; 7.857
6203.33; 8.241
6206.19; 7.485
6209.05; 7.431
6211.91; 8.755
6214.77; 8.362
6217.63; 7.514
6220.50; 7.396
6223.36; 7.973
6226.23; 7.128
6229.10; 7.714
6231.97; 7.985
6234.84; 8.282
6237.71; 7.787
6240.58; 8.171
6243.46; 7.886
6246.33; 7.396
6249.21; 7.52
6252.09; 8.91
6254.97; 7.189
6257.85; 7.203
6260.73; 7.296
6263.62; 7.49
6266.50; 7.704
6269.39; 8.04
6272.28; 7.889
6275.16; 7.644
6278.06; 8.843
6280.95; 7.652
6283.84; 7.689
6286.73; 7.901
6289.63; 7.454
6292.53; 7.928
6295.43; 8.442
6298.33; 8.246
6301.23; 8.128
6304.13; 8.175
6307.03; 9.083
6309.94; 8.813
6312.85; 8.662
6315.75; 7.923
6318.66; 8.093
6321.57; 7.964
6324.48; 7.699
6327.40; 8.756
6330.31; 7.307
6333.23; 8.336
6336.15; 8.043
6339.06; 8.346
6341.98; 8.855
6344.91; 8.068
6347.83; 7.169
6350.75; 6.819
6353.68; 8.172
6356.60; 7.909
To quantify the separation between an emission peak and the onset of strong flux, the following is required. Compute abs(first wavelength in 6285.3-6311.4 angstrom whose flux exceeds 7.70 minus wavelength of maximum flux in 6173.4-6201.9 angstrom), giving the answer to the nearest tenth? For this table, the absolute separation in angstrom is 94.8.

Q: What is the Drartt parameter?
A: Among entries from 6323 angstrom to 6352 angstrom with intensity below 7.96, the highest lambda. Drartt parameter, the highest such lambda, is 6350.75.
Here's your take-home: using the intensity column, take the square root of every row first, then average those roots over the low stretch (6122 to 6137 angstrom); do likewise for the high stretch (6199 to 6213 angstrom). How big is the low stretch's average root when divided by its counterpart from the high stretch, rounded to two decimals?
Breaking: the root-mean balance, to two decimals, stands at 1.00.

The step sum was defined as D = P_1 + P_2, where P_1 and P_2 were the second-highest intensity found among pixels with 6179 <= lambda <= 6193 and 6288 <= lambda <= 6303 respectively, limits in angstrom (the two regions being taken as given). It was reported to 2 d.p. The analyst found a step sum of 17.06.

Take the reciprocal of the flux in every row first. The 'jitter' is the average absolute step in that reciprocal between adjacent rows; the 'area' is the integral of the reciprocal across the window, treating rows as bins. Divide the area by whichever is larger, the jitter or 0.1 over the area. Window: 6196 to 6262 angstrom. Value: 723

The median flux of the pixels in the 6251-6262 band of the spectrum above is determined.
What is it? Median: 7.25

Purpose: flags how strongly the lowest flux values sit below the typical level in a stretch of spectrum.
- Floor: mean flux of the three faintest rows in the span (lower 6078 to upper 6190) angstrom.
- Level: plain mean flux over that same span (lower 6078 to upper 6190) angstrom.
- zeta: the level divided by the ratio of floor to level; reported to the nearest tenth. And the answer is 9.0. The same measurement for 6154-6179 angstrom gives 8.3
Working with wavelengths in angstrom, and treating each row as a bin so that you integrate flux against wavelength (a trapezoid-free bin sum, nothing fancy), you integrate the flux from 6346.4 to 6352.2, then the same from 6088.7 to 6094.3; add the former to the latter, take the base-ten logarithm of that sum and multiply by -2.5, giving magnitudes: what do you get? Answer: -4.84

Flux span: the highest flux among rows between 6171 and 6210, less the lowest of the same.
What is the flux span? 1.45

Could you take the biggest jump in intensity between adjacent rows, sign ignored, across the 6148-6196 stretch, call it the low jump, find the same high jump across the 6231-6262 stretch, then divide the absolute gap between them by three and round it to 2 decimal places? 0.29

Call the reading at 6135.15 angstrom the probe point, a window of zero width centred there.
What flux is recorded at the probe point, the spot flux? 7.92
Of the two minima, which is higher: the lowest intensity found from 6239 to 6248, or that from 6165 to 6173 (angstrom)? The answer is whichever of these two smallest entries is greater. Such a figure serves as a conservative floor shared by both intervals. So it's 7.5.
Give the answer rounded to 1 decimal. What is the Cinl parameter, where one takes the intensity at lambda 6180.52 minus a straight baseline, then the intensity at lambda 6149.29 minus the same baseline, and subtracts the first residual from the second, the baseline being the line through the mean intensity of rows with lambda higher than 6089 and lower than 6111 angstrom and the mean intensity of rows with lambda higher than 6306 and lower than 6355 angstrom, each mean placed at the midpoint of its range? -0.8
